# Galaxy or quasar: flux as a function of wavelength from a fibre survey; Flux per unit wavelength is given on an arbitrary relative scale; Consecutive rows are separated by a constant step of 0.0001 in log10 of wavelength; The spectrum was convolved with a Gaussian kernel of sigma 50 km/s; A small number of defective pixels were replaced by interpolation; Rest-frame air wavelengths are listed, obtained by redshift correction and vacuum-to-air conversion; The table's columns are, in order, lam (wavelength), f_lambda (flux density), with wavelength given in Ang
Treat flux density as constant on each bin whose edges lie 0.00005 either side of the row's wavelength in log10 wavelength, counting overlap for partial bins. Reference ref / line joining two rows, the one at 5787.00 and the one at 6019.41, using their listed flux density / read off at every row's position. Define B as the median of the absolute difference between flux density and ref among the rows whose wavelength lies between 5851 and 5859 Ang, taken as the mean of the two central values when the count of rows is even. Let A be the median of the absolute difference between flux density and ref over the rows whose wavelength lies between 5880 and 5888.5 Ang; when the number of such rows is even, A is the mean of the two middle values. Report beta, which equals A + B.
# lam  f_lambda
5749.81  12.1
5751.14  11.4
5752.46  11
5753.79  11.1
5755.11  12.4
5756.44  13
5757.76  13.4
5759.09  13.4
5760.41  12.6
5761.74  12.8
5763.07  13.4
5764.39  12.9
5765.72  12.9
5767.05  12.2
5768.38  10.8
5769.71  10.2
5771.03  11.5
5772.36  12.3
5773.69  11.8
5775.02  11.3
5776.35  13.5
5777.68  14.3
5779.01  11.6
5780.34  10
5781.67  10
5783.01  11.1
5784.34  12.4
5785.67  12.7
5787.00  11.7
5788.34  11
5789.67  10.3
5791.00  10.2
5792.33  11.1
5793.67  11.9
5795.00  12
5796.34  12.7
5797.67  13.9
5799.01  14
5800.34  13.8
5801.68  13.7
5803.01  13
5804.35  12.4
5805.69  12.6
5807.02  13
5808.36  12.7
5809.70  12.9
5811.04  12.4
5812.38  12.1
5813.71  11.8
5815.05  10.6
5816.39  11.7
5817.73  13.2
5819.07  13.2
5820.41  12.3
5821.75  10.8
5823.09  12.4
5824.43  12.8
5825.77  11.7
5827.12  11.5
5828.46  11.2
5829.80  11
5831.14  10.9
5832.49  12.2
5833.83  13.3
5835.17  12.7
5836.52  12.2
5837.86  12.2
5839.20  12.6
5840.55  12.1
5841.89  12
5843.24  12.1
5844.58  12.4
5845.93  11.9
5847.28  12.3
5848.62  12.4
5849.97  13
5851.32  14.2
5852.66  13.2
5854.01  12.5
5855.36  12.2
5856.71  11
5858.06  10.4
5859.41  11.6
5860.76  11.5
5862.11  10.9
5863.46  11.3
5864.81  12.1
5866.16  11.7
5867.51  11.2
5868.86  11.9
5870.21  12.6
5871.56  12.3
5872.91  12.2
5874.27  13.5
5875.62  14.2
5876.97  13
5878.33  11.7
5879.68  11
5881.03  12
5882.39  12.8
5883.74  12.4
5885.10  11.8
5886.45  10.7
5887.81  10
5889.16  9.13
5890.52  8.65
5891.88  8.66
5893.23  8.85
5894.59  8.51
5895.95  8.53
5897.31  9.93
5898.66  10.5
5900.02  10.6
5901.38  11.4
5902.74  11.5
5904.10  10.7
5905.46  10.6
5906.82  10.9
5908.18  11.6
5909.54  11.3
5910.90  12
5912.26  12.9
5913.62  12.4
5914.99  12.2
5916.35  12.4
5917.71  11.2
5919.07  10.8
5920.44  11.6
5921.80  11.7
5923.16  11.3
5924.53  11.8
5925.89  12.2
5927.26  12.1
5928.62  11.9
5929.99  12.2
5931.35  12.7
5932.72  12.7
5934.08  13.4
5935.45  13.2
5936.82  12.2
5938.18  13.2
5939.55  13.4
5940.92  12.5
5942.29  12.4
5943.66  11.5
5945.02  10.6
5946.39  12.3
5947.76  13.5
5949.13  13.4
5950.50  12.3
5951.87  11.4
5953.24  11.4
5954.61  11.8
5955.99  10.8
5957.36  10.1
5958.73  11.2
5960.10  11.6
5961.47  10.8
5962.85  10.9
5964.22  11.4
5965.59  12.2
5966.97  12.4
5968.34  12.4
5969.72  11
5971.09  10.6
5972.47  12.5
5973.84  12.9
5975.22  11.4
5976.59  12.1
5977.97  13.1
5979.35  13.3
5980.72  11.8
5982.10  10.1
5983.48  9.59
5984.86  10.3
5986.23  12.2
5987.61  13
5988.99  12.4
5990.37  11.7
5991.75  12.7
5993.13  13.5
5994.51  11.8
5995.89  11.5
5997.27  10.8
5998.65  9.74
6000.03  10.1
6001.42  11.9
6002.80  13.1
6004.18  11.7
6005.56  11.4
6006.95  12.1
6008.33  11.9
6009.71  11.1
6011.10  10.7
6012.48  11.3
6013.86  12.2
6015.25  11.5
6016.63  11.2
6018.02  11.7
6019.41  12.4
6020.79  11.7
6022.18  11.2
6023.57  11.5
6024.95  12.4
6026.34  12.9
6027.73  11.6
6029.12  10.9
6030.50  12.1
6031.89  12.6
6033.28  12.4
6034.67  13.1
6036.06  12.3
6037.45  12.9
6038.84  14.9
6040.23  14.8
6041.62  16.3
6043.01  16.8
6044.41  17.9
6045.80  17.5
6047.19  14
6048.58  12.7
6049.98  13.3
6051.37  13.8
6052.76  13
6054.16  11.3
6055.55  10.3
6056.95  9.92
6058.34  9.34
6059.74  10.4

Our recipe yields 1.7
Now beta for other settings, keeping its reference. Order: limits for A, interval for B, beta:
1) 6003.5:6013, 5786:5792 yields 2.0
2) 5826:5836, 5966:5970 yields 1.0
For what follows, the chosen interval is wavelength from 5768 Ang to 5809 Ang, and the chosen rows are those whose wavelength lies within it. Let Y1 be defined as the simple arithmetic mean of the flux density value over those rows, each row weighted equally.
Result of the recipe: 12.0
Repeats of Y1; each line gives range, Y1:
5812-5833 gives 11.8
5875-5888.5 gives 12.0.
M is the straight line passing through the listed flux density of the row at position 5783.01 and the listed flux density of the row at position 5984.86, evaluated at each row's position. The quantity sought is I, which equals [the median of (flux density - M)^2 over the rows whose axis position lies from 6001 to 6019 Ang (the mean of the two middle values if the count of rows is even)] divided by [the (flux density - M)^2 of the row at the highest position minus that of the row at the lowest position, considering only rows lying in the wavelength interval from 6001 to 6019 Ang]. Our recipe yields -5.1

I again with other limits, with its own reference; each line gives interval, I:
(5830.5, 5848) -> 0.8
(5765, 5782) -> -0.6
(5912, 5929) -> -0.5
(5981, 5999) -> 9.6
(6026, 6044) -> 0.2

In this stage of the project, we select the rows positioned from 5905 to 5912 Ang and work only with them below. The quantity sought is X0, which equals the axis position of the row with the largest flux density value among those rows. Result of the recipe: 5910.90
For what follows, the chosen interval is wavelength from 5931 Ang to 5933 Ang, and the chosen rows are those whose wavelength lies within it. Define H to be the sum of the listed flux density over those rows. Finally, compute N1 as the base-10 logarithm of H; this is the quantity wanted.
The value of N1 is 1.40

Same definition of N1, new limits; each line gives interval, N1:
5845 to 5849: 1.56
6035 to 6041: 1.74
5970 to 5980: 1.93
